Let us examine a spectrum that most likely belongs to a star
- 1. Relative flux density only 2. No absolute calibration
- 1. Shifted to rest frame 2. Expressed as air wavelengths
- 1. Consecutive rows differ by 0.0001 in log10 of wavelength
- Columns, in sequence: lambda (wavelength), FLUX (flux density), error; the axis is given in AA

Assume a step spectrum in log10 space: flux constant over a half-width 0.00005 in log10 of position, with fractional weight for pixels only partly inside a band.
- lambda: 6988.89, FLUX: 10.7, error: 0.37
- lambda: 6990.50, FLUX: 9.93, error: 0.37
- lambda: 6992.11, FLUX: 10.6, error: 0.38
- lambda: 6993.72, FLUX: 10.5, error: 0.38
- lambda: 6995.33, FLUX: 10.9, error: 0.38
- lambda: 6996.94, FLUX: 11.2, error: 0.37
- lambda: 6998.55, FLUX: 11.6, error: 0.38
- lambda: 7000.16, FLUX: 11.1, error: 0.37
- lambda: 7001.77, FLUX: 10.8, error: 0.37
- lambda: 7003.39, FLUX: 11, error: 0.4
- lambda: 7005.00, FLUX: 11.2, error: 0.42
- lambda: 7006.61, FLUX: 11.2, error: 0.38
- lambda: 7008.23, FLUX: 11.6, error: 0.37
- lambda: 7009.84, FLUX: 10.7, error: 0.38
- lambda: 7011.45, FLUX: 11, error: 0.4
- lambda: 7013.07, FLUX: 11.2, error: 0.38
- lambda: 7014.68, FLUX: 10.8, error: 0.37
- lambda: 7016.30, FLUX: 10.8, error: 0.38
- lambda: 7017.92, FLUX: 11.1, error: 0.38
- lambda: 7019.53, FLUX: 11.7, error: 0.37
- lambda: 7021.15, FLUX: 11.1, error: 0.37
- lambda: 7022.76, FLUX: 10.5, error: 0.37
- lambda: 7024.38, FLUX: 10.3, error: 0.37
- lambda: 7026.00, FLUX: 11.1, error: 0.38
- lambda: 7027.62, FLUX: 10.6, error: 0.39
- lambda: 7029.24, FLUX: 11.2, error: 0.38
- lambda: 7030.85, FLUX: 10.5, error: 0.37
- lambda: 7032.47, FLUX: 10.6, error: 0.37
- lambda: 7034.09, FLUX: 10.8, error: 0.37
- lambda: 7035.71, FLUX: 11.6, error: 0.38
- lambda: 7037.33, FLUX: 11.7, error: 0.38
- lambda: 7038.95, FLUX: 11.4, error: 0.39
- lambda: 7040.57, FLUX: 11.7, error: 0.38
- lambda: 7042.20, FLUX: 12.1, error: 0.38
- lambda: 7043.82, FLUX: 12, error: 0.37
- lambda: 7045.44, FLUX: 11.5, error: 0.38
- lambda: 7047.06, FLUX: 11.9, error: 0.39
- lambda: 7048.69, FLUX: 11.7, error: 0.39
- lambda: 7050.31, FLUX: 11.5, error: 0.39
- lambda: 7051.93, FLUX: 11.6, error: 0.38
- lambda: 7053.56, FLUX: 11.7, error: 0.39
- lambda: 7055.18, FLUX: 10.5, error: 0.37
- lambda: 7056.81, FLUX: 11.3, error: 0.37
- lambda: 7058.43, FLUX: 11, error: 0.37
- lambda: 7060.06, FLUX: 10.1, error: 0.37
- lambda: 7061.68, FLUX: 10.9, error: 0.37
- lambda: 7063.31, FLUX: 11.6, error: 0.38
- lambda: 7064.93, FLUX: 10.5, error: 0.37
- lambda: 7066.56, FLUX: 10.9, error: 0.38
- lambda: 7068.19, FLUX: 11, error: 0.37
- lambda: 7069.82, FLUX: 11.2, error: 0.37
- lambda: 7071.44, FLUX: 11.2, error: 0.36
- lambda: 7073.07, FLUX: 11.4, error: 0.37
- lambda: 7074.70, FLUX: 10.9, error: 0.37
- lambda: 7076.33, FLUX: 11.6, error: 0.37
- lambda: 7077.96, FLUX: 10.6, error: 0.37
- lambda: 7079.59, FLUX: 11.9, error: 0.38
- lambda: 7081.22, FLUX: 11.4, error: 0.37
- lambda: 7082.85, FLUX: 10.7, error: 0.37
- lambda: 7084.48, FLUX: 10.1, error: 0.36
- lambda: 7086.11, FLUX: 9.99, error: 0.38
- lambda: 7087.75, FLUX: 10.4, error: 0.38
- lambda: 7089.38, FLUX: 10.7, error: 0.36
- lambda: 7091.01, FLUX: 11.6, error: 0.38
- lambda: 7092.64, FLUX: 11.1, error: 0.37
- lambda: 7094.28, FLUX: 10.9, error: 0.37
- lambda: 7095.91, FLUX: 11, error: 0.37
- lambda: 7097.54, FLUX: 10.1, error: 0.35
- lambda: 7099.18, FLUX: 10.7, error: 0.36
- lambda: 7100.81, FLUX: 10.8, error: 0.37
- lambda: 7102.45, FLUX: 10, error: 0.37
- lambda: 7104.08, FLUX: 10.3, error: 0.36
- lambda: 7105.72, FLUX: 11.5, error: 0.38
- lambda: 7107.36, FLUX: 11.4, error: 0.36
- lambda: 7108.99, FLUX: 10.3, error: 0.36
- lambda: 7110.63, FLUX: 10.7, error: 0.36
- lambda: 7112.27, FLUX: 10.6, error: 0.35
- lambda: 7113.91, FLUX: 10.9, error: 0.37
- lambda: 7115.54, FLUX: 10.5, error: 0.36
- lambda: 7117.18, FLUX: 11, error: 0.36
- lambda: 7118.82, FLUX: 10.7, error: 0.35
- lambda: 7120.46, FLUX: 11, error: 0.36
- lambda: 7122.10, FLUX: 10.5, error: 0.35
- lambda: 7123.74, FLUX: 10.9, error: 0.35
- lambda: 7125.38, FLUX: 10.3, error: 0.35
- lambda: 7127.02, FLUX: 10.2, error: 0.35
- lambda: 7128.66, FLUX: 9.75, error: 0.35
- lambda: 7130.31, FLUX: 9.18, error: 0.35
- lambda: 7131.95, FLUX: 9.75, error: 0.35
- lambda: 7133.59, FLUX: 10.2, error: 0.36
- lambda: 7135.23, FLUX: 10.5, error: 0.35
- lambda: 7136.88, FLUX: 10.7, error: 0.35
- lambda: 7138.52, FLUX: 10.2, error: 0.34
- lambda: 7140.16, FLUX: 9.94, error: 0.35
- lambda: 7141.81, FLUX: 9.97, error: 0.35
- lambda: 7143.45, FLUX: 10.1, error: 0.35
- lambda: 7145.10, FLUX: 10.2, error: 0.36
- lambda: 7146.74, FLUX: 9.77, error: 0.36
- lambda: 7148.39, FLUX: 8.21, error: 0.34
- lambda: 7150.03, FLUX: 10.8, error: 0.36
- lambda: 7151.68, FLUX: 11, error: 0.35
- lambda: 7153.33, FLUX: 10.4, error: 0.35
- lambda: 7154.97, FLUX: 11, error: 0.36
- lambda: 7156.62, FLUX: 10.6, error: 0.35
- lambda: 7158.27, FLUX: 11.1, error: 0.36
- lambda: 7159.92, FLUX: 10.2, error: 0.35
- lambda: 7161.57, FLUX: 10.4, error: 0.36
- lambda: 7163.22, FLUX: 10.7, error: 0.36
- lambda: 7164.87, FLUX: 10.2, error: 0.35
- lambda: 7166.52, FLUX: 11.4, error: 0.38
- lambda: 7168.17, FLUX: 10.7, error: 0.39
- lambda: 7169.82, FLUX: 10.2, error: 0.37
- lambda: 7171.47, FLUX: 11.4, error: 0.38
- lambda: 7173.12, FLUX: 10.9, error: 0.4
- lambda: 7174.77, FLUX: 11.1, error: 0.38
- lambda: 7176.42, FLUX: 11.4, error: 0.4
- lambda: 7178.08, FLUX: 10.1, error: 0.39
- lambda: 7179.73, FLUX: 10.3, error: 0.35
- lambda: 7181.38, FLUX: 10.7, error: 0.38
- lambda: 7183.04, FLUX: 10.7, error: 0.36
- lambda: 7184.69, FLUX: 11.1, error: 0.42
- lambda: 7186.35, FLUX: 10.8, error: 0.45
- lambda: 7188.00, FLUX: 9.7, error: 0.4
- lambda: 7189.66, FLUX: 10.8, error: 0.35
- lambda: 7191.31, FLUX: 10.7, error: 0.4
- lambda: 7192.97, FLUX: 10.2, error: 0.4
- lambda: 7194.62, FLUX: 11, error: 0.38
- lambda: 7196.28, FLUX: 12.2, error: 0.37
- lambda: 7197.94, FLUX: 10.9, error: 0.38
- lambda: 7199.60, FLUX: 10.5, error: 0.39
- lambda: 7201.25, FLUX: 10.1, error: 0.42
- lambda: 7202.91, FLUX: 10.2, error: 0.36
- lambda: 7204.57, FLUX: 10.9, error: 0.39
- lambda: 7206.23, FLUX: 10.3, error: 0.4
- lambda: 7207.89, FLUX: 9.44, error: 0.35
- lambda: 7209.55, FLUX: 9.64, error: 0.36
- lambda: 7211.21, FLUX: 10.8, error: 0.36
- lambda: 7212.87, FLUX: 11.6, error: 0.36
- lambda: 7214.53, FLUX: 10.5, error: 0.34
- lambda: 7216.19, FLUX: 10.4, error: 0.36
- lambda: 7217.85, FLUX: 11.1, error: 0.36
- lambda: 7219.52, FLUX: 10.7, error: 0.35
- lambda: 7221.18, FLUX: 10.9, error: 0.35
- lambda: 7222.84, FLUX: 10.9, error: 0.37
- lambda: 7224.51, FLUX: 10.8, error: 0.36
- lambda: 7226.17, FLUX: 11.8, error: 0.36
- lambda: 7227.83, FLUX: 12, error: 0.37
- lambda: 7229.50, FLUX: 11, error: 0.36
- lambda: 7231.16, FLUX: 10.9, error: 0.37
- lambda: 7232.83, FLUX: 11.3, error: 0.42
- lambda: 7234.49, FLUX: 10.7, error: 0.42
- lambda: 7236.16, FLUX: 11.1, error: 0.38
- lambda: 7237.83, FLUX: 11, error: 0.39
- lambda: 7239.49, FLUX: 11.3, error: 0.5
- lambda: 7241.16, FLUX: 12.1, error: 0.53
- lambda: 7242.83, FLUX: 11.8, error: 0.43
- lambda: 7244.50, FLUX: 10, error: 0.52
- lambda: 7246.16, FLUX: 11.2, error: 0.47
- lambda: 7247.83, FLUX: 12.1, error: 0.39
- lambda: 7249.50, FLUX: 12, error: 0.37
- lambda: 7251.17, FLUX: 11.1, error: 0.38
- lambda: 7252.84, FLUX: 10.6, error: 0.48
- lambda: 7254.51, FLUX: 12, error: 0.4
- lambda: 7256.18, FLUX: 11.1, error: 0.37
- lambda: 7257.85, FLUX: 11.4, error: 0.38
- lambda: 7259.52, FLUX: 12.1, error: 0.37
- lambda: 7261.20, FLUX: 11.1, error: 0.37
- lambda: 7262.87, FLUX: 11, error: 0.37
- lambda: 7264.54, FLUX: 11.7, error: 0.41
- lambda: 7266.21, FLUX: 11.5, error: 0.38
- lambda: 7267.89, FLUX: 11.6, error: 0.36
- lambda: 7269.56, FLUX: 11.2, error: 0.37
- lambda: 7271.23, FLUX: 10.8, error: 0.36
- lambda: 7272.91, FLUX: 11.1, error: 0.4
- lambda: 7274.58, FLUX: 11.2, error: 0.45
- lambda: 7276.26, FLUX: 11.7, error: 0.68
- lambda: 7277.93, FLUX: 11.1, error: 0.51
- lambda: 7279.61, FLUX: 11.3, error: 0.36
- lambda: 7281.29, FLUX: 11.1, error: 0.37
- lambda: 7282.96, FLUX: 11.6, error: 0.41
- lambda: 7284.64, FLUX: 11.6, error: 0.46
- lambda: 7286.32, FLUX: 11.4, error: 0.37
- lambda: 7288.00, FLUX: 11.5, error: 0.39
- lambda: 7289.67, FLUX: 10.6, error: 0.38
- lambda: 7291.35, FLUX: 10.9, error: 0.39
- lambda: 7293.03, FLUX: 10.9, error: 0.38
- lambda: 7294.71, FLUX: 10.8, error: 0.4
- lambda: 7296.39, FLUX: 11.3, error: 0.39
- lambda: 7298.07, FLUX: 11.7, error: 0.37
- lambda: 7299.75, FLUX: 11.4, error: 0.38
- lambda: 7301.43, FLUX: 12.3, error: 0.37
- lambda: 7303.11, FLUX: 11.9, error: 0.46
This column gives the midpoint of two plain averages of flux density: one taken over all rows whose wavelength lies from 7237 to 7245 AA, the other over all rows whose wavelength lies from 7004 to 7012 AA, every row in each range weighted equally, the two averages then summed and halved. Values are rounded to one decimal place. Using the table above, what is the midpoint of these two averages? 11.2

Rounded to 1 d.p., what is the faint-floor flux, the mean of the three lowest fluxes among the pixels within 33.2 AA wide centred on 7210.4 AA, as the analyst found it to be 9.7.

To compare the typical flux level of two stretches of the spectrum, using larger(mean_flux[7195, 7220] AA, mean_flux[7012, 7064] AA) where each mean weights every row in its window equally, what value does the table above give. 11.2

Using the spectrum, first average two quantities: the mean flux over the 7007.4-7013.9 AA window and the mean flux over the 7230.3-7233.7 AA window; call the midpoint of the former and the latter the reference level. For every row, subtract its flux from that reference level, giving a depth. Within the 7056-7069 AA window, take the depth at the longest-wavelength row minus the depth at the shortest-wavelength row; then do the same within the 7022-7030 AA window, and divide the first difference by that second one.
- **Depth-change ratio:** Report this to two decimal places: -0.43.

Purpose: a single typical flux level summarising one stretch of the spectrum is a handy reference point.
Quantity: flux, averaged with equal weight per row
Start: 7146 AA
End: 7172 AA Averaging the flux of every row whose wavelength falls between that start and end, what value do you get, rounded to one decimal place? 10.5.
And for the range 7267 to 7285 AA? 11.3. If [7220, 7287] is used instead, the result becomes 11.3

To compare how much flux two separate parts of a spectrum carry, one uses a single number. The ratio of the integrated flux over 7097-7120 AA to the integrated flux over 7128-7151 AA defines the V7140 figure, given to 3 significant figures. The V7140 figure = 1.07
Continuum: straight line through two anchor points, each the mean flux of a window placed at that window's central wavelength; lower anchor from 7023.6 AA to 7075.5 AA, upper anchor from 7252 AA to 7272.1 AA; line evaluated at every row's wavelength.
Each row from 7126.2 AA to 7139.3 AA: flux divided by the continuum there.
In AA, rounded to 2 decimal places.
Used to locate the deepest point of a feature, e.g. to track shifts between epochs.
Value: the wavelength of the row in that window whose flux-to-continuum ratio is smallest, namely 7130.31 AA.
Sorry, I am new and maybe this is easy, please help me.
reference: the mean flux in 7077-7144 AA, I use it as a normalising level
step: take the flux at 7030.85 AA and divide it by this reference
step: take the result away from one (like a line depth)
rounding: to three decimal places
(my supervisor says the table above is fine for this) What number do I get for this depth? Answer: 0.006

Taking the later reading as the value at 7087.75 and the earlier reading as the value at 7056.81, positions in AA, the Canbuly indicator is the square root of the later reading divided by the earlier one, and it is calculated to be 0.96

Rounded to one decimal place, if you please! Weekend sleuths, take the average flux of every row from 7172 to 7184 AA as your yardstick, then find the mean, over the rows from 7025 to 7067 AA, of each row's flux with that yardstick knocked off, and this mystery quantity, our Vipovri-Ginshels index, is 0.5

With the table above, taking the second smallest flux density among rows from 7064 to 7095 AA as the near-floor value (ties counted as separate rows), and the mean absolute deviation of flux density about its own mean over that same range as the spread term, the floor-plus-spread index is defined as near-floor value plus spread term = 10.5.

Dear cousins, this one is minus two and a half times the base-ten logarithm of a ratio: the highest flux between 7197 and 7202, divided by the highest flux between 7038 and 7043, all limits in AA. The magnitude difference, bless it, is 0.11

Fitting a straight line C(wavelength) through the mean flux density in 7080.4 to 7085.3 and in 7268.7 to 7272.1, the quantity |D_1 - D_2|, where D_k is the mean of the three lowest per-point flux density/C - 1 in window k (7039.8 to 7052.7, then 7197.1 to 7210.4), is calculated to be 0.19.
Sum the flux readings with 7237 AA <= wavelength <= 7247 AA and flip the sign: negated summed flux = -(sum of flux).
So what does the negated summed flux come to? -67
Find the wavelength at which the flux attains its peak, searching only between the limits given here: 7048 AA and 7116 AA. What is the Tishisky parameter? 7079.59 AA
